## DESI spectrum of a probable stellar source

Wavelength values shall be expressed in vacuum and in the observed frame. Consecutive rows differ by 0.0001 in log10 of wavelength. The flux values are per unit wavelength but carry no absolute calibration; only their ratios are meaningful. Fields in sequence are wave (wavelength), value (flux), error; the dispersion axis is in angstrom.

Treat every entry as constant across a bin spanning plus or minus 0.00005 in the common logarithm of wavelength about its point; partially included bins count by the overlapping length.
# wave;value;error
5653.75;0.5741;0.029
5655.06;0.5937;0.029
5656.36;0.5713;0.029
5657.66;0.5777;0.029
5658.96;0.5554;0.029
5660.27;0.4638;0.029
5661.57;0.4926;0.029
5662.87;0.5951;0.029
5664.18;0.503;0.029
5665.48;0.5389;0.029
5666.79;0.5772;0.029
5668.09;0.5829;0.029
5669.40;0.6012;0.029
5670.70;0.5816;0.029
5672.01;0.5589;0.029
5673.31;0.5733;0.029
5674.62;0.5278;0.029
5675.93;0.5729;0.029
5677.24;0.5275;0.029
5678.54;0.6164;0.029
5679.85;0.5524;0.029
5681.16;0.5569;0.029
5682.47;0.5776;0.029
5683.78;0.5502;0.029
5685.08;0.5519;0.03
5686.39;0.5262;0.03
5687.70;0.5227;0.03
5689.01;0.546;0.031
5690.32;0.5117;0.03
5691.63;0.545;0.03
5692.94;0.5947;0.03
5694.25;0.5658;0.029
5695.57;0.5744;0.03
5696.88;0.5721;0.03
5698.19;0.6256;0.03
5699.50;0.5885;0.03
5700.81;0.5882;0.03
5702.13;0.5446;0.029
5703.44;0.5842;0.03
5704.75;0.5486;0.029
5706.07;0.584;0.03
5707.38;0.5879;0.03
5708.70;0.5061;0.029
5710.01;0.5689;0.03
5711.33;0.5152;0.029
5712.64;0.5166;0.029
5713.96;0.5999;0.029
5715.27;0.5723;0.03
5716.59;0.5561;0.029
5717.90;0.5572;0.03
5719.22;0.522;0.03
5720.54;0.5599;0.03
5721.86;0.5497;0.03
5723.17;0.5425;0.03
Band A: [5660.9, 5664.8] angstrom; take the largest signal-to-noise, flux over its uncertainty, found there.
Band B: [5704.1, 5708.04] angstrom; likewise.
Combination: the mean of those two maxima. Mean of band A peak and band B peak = 20.1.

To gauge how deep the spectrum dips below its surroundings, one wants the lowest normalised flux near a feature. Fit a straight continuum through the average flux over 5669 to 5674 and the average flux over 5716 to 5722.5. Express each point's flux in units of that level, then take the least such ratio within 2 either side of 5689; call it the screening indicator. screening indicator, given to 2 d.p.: 0.90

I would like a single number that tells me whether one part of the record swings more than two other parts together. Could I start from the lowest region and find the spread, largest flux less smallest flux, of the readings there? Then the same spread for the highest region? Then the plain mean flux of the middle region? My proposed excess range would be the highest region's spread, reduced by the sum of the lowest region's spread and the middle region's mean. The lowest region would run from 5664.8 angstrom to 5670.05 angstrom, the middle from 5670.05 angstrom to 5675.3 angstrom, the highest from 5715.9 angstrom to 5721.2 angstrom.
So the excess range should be -0.585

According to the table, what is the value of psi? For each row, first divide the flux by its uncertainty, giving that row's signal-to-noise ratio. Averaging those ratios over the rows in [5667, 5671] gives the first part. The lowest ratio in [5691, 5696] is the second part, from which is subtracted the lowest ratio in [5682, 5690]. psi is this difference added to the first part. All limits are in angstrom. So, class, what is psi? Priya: 21.0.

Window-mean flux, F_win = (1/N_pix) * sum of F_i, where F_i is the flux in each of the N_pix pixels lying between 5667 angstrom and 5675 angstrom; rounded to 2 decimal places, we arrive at 0.57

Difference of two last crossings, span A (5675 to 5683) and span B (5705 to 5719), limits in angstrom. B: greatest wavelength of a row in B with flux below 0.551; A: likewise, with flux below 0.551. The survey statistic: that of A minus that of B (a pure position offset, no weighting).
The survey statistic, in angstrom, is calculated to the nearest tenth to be -35.4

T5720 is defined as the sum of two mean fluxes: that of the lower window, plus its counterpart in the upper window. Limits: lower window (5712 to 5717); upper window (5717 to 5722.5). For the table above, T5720 1.11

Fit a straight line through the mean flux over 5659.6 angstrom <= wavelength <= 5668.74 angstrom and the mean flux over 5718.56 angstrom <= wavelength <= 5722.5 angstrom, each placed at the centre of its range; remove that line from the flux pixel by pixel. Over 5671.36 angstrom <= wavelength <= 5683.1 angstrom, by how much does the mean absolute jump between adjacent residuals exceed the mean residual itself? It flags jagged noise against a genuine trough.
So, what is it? 0.016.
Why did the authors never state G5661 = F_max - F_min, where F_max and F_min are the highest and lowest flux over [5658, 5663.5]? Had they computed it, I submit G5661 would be 0.13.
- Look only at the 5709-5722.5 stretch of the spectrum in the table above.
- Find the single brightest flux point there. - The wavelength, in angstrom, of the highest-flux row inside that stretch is 5713.96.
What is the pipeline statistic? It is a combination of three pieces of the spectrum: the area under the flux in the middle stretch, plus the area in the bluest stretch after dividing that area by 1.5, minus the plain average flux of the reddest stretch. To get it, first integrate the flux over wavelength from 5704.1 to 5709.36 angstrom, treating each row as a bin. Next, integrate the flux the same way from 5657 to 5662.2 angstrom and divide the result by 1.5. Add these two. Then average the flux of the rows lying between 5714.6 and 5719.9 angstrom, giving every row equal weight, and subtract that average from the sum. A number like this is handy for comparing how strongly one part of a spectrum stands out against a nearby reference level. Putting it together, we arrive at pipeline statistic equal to 4.19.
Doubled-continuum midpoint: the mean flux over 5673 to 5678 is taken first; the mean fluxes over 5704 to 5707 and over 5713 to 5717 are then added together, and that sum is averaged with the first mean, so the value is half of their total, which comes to 0.846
